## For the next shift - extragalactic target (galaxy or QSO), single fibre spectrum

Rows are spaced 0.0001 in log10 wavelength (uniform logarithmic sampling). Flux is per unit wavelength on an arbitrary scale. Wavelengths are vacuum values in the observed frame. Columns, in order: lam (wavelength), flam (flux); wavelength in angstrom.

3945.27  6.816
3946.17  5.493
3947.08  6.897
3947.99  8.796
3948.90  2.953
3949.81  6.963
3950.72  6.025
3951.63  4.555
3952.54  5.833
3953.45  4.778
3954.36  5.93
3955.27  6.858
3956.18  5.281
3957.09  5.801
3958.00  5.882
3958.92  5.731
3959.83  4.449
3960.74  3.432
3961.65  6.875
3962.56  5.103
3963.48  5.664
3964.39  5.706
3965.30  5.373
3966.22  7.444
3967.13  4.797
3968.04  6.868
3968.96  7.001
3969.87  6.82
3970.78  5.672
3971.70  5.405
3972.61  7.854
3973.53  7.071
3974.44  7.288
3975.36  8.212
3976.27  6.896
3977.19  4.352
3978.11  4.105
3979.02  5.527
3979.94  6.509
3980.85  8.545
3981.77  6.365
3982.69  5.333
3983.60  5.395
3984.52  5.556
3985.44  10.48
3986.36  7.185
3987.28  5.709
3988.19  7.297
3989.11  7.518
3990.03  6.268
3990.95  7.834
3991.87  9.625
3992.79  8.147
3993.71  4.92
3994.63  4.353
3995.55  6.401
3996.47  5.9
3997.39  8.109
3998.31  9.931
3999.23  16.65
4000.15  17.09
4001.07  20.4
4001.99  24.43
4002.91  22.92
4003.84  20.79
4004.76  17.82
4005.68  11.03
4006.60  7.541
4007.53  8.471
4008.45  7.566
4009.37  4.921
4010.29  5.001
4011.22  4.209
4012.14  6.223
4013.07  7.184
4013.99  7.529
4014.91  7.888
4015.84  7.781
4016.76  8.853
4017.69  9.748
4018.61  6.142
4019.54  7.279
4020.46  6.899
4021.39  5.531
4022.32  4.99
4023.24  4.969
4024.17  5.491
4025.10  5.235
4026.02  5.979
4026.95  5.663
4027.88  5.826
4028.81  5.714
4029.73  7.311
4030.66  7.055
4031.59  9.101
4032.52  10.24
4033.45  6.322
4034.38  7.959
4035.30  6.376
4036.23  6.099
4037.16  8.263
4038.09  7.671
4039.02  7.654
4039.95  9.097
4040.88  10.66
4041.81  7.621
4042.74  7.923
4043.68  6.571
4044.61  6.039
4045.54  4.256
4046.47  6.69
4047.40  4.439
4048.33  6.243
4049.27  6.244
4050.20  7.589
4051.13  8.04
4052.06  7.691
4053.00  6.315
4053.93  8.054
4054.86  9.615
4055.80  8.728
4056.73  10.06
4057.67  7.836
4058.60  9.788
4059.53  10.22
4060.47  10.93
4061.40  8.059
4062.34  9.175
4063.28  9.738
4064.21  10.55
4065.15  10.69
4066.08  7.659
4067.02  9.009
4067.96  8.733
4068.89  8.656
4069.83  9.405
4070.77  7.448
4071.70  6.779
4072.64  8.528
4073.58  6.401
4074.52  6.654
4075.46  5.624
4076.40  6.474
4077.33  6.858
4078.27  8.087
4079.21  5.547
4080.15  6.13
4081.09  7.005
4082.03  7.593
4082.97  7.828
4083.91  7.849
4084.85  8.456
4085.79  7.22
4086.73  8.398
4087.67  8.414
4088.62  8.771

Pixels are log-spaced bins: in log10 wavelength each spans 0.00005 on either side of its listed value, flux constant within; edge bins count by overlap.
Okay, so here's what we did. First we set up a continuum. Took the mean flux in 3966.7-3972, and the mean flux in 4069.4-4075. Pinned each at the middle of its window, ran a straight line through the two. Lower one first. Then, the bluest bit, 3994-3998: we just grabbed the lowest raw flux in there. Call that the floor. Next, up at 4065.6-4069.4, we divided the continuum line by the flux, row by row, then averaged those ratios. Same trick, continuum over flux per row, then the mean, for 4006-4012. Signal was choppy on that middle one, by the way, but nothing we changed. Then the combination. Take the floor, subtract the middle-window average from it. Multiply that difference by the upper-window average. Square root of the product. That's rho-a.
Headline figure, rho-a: 1.68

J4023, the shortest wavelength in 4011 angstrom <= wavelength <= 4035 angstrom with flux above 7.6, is 4014.91 angstrom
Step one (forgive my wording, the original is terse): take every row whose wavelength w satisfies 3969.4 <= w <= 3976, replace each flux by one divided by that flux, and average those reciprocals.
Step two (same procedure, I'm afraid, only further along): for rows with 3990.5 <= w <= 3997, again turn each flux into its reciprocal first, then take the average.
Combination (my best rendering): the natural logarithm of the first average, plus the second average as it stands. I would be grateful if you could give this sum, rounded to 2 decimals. -1.75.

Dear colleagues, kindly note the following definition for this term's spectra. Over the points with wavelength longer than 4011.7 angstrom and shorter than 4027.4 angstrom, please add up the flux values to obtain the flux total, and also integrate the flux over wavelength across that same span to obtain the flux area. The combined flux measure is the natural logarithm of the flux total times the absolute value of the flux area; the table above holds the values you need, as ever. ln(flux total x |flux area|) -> 9.4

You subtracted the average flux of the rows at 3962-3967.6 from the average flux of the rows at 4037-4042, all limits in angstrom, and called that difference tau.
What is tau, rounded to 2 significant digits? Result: 2.8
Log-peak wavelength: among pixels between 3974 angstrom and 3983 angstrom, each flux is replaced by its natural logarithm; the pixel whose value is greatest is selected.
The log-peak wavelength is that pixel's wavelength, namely 3980.85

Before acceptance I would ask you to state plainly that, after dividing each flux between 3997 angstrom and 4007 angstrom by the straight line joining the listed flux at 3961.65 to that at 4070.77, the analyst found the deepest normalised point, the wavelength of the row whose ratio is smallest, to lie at 4006.60 angstrom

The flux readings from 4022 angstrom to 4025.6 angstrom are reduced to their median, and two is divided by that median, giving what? 0.39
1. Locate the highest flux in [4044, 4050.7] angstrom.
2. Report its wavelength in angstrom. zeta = 4050.20 angstrom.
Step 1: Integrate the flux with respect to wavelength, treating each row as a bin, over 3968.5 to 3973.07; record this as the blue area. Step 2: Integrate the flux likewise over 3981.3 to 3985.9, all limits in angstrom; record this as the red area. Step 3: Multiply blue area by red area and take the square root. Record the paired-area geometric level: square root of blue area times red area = 30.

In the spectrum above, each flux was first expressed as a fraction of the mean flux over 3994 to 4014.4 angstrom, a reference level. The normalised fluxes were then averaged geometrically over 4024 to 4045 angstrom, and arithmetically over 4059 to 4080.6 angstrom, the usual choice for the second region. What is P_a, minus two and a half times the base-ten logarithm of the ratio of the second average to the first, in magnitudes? -0.15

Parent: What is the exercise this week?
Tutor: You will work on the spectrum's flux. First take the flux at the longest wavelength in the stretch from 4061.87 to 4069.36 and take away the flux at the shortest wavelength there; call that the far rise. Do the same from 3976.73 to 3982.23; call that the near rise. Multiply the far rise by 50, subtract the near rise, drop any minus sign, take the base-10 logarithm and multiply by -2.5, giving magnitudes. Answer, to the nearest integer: -4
